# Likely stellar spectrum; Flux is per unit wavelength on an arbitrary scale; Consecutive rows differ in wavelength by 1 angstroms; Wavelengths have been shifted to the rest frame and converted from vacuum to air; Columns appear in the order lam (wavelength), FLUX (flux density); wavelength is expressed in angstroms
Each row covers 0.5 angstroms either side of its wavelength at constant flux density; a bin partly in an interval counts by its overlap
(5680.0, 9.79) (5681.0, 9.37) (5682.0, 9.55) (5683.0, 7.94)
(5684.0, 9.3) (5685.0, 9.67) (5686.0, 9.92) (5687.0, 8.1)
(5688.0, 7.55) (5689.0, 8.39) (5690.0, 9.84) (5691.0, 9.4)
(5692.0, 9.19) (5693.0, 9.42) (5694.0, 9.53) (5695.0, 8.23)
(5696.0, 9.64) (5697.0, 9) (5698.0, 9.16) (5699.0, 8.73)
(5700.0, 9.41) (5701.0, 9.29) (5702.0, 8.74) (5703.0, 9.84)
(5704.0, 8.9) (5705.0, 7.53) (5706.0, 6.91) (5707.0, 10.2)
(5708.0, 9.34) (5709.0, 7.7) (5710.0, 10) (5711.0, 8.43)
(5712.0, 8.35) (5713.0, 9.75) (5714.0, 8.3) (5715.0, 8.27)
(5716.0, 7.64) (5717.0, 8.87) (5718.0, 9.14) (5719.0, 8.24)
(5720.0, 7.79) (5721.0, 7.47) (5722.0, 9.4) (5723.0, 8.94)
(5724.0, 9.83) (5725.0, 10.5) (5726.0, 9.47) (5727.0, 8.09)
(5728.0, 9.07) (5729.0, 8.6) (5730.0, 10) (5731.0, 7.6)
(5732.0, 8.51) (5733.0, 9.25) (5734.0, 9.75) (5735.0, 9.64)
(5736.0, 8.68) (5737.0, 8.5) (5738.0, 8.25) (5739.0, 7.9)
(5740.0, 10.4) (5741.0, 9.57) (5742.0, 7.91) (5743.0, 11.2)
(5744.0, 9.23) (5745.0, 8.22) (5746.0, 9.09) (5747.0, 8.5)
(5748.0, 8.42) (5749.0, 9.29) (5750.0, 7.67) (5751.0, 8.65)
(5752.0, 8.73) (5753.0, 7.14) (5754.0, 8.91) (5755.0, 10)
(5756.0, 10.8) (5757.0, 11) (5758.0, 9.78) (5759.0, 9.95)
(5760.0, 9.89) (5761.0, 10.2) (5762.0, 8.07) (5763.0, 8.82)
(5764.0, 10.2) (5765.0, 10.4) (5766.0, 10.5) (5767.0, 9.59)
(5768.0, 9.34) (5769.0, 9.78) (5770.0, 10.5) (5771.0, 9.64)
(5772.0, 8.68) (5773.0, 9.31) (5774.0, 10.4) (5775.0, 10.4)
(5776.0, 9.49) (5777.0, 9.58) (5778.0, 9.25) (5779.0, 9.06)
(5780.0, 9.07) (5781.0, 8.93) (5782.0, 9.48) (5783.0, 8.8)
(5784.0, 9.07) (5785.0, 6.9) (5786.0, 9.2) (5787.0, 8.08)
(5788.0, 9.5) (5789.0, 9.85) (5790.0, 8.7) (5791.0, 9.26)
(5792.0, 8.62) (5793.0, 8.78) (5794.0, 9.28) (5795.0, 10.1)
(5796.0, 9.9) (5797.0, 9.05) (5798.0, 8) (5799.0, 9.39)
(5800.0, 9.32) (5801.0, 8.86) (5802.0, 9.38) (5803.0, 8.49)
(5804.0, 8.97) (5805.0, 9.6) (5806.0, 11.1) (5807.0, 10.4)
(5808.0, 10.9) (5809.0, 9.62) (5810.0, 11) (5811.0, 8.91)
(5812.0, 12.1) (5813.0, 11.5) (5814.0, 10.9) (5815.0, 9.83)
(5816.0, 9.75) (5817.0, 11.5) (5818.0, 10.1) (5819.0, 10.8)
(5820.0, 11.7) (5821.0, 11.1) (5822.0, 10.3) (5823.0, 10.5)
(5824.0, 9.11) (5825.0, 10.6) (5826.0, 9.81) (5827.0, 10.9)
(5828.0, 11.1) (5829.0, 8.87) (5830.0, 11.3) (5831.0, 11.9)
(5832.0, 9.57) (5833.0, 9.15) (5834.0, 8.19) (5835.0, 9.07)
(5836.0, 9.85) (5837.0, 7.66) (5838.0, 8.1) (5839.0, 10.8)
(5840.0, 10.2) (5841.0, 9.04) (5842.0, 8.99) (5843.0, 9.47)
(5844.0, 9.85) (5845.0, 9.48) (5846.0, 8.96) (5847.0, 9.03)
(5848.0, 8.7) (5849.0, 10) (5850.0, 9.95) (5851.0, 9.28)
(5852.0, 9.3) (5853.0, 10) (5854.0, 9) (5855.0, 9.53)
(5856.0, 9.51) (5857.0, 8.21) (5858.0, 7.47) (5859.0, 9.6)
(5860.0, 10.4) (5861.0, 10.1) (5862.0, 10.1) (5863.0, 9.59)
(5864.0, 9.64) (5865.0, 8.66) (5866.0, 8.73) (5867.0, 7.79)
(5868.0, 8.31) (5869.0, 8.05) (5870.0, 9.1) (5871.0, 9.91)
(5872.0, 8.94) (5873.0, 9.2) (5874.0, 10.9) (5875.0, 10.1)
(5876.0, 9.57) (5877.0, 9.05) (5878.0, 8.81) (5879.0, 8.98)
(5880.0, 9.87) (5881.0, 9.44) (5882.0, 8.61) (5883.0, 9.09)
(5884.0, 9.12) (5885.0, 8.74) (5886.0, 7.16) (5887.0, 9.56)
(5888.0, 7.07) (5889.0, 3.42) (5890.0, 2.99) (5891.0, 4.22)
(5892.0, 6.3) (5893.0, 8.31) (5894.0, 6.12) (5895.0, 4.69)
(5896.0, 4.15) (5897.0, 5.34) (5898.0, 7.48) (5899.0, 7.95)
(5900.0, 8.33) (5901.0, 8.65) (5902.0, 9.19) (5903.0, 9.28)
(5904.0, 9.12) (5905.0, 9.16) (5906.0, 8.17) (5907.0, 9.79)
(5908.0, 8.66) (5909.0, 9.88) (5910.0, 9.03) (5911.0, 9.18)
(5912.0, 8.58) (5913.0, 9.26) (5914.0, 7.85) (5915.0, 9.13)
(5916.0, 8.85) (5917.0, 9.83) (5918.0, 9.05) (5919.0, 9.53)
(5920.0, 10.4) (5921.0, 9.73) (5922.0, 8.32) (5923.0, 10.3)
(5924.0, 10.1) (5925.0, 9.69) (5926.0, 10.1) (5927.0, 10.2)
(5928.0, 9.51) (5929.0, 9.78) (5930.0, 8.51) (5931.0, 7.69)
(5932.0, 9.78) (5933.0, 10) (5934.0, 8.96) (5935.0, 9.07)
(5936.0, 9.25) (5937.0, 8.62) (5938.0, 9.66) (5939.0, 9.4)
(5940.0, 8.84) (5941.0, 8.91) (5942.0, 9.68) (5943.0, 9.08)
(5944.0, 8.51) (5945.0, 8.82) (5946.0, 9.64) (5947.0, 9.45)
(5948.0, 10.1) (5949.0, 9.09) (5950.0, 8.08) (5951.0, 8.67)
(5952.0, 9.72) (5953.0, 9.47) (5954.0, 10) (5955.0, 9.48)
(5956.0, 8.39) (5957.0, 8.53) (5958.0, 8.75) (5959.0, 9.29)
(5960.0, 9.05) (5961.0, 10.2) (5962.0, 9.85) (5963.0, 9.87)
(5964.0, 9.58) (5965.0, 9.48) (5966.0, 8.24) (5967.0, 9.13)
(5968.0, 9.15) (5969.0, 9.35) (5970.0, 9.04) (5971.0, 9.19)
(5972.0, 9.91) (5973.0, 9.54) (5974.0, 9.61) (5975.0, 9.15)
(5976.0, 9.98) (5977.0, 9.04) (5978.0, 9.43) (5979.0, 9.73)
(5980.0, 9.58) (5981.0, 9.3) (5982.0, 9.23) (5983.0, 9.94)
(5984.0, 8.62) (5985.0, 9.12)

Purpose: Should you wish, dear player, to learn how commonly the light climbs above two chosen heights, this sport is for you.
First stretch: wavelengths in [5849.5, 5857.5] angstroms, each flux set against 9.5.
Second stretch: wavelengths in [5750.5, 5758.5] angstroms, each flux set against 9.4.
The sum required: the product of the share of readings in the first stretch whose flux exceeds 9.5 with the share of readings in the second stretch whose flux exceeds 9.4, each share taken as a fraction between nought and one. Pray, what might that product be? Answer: 0.25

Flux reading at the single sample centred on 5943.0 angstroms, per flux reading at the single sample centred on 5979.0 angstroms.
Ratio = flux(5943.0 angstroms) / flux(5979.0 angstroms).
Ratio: 0.93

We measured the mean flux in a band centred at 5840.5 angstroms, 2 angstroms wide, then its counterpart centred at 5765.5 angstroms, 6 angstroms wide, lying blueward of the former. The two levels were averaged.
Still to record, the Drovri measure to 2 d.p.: 9.71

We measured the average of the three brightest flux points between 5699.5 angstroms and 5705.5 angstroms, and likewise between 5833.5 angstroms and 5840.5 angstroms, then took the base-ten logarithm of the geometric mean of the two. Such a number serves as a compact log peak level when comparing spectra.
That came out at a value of 1.00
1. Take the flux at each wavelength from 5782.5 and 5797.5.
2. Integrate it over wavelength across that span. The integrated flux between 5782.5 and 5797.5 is 135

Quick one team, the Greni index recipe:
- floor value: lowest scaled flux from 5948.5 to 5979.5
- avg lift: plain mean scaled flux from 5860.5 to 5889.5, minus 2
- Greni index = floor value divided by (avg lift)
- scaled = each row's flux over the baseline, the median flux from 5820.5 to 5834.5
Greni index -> -0.678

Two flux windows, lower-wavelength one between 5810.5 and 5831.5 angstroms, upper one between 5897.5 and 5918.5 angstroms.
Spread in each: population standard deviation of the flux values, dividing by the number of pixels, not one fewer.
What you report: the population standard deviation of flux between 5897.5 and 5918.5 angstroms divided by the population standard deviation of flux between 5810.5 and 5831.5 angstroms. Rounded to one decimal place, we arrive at 0.7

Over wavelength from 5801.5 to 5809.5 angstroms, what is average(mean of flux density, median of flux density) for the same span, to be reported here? 9.7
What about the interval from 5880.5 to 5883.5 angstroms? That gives 9.1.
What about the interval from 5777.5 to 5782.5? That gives 9.1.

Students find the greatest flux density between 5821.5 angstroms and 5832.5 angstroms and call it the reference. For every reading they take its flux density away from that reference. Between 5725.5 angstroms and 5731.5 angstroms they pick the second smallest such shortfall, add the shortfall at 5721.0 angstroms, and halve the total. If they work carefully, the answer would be 3.4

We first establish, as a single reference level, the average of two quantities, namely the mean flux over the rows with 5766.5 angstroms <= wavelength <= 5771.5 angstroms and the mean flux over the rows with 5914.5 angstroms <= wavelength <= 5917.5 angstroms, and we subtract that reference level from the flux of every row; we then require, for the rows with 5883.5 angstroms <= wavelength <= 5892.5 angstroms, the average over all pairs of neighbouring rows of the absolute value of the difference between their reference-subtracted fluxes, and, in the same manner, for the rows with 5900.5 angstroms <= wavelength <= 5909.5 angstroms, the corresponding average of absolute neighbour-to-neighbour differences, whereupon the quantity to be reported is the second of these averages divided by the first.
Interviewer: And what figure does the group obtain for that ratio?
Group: 0.41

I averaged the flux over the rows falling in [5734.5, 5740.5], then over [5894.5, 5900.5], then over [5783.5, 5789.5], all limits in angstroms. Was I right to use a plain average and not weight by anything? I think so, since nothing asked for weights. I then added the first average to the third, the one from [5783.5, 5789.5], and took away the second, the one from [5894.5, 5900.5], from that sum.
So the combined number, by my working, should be 11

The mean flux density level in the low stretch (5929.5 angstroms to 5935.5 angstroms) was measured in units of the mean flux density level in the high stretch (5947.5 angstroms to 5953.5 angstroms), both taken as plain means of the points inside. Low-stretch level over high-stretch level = 0.98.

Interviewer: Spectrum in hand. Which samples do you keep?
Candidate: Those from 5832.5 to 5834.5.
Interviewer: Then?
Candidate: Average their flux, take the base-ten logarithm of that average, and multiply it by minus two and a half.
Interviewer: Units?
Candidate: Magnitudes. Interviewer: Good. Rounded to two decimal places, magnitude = -2.35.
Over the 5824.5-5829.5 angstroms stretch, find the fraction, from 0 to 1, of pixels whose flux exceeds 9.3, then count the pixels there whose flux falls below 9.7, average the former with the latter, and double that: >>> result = 1.8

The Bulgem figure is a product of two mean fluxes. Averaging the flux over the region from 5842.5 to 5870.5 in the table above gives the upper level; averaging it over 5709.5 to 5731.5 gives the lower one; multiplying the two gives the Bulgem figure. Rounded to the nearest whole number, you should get 81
